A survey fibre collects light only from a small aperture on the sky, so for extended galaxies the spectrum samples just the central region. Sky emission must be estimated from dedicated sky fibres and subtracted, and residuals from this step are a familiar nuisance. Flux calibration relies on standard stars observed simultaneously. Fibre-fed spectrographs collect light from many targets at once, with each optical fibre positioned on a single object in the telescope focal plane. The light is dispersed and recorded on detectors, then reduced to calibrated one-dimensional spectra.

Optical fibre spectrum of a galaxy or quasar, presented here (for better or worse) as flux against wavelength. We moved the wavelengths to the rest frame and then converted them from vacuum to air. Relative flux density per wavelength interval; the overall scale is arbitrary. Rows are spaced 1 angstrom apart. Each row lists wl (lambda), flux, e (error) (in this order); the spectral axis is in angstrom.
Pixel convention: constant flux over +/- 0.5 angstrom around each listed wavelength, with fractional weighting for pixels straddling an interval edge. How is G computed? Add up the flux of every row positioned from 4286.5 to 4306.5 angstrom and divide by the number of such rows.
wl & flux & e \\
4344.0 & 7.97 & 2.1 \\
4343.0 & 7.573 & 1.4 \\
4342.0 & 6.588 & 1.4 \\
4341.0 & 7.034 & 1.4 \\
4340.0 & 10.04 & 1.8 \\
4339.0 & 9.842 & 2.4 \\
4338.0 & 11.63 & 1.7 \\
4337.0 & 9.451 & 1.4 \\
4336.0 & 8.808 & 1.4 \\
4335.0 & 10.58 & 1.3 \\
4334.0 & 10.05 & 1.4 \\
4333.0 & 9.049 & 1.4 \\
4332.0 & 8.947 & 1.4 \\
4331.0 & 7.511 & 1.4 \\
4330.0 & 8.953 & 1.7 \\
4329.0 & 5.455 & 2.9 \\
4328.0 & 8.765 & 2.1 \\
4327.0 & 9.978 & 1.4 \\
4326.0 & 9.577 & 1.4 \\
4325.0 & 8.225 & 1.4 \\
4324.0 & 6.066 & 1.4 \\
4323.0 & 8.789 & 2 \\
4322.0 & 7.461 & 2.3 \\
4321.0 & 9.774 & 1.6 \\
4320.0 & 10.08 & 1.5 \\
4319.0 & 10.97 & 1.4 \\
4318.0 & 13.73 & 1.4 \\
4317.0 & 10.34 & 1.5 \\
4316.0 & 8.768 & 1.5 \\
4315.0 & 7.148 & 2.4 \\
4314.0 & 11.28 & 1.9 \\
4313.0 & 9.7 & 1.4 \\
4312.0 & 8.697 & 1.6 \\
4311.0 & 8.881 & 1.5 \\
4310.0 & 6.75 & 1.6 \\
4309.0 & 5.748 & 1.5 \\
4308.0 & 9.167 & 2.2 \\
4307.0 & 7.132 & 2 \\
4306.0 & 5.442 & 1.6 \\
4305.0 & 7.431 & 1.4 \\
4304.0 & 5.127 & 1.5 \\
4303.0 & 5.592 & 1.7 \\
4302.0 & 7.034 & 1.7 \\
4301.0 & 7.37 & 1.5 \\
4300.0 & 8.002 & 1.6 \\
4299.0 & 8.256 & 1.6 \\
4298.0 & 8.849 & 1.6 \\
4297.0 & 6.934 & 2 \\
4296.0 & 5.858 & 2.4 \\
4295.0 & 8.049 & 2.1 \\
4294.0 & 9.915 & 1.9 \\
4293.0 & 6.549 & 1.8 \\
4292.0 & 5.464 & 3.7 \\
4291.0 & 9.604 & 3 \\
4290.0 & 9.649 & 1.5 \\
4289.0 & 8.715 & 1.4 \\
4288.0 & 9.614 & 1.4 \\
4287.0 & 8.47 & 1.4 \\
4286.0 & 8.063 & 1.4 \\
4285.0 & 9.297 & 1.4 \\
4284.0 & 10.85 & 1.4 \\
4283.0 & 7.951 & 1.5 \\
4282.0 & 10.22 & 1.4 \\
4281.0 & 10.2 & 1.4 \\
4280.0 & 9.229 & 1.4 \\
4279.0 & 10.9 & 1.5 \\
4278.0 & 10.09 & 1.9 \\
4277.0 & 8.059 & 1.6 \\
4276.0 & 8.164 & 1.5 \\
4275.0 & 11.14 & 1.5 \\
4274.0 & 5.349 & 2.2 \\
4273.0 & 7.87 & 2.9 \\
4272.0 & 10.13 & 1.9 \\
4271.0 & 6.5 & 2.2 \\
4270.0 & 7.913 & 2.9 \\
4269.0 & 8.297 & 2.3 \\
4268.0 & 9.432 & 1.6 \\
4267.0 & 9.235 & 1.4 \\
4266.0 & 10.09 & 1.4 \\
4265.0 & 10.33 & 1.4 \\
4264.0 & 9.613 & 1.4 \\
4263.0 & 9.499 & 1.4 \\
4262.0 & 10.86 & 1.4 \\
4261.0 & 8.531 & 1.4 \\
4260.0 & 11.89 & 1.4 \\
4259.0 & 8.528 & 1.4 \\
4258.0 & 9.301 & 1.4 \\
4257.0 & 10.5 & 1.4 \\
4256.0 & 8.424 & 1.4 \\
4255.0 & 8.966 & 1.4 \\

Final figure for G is 7.6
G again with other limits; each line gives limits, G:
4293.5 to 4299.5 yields 8.0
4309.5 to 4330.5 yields 9.0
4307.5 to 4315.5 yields 8.4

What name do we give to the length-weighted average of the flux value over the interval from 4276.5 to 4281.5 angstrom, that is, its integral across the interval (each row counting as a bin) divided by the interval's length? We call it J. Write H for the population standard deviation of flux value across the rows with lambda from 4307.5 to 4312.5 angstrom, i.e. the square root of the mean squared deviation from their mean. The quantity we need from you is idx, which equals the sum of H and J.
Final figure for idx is 11.0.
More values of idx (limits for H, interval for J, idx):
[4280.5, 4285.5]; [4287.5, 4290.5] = 10.3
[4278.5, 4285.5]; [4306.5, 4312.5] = 8.7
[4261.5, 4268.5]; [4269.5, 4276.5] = 8.7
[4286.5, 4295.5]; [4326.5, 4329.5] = 9.5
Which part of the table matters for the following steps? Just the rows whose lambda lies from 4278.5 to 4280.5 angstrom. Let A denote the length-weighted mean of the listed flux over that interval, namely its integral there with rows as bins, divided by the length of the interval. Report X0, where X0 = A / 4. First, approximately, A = 10.1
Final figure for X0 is 2.5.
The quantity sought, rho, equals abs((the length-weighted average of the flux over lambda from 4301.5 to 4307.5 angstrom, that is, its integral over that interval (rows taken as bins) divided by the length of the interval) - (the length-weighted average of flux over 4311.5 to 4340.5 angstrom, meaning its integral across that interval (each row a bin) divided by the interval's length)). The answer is 3.0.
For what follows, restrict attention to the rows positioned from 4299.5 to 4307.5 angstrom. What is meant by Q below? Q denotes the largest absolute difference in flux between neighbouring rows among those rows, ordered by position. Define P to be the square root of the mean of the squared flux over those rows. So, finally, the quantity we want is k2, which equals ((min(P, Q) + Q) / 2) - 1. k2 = 1.3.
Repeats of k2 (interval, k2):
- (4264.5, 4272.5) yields 2.6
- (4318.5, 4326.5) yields 1.7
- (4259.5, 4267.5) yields 2.4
